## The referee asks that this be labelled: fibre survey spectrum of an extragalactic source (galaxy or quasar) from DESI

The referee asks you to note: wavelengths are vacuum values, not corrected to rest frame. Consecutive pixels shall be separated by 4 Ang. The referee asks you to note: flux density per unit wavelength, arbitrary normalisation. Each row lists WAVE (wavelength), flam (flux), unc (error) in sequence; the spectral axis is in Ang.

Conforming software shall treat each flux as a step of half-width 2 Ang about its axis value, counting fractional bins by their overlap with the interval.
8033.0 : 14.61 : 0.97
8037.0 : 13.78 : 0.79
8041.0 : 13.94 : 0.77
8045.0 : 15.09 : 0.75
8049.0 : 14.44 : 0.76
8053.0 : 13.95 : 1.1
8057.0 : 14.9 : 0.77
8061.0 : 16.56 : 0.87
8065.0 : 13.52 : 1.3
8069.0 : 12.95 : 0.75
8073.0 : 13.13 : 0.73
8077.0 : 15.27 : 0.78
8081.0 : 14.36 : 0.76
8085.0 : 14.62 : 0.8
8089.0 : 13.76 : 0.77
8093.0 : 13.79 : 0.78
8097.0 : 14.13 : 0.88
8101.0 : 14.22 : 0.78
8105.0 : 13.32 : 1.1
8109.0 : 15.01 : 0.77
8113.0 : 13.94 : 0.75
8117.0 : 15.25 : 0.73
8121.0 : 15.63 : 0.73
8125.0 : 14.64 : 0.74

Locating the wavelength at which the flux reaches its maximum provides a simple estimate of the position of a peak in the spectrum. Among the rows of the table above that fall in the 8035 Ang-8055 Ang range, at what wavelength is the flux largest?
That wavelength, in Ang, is 8045.0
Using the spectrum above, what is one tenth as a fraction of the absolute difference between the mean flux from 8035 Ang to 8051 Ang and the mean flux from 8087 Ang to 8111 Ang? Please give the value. 0.36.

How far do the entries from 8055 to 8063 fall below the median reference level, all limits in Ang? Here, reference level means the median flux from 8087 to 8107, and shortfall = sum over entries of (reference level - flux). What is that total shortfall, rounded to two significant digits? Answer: -3.9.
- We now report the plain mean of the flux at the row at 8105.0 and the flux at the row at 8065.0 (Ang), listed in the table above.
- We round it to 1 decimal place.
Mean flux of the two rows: 13.4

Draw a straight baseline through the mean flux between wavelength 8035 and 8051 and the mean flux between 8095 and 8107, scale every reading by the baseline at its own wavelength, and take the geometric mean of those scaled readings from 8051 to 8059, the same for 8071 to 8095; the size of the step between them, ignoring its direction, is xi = 0.01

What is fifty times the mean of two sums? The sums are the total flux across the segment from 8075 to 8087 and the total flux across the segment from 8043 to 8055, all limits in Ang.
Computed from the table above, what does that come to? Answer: 2193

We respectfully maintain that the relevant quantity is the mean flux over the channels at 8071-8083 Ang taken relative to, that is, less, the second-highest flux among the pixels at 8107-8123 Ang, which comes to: -1.00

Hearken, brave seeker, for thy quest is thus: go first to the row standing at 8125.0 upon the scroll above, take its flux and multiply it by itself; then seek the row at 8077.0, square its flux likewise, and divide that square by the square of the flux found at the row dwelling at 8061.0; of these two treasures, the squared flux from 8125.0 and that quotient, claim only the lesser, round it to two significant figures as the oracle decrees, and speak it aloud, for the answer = 0.85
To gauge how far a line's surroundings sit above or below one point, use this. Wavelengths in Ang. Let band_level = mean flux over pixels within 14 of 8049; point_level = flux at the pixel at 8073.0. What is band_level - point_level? 1.5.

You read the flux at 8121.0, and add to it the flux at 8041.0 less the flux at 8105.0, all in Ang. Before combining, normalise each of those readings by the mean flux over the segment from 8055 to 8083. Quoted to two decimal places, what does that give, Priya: 1.13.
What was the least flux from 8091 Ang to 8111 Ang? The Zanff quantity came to 13.32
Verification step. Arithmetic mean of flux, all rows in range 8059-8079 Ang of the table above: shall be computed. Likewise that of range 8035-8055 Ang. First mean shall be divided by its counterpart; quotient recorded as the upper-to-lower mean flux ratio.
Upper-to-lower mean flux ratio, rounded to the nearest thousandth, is 1.003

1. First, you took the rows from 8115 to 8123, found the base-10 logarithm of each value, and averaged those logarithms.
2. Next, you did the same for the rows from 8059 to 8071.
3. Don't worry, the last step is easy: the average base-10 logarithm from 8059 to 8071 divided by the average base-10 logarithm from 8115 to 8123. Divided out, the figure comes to 0.97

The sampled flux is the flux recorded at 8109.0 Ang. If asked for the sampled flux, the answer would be 15.01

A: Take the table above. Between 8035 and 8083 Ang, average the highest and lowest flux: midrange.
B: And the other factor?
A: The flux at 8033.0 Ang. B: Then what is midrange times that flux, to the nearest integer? 216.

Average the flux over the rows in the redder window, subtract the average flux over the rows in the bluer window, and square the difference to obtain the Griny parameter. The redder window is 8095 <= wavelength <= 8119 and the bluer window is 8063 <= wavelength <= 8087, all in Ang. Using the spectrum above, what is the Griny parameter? 0.11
